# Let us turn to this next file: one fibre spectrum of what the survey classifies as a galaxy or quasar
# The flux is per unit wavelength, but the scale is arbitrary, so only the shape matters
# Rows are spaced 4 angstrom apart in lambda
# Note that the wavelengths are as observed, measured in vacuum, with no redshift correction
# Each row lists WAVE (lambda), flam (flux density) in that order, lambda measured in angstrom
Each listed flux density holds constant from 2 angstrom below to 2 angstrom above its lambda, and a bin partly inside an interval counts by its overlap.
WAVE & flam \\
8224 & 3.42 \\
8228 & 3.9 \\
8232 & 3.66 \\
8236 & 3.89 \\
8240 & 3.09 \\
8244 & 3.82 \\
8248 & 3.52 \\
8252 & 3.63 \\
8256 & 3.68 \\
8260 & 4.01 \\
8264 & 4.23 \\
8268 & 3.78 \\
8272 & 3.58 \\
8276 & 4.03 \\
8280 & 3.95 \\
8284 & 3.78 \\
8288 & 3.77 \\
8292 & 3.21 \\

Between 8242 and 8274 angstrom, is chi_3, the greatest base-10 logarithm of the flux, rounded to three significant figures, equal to 0.626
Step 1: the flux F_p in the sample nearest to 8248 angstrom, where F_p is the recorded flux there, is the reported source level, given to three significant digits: 3.52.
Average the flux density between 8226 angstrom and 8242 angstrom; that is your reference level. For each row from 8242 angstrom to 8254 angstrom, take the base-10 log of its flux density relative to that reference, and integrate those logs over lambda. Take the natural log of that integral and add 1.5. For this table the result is -2.1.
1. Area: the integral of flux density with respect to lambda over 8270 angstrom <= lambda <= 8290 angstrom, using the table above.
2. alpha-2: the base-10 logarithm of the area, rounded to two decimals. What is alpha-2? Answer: 1.88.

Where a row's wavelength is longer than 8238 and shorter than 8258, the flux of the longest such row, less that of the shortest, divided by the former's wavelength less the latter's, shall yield 0.037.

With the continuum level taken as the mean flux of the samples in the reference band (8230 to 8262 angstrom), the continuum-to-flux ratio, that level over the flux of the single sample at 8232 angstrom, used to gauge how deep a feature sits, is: 1.00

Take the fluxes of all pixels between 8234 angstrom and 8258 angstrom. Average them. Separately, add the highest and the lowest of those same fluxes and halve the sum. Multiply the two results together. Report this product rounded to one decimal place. 12.6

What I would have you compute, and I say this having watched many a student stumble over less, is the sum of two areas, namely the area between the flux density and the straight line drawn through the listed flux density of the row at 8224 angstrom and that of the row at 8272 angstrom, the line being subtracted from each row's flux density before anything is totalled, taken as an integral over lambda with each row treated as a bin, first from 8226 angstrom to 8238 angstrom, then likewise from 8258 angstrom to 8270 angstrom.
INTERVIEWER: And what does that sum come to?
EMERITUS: 10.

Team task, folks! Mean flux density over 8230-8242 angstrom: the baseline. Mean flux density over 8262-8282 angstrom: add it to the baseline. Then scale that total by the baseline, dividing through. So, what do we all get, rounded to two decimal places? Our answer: 2.10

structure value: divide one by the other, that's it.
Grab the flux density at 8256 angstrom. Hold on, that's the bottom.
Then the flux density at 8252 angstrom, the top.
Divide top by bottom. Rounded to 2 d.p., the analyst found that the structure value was 0.99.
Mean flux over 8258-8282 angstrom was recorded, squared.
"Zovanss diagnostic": 15.4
